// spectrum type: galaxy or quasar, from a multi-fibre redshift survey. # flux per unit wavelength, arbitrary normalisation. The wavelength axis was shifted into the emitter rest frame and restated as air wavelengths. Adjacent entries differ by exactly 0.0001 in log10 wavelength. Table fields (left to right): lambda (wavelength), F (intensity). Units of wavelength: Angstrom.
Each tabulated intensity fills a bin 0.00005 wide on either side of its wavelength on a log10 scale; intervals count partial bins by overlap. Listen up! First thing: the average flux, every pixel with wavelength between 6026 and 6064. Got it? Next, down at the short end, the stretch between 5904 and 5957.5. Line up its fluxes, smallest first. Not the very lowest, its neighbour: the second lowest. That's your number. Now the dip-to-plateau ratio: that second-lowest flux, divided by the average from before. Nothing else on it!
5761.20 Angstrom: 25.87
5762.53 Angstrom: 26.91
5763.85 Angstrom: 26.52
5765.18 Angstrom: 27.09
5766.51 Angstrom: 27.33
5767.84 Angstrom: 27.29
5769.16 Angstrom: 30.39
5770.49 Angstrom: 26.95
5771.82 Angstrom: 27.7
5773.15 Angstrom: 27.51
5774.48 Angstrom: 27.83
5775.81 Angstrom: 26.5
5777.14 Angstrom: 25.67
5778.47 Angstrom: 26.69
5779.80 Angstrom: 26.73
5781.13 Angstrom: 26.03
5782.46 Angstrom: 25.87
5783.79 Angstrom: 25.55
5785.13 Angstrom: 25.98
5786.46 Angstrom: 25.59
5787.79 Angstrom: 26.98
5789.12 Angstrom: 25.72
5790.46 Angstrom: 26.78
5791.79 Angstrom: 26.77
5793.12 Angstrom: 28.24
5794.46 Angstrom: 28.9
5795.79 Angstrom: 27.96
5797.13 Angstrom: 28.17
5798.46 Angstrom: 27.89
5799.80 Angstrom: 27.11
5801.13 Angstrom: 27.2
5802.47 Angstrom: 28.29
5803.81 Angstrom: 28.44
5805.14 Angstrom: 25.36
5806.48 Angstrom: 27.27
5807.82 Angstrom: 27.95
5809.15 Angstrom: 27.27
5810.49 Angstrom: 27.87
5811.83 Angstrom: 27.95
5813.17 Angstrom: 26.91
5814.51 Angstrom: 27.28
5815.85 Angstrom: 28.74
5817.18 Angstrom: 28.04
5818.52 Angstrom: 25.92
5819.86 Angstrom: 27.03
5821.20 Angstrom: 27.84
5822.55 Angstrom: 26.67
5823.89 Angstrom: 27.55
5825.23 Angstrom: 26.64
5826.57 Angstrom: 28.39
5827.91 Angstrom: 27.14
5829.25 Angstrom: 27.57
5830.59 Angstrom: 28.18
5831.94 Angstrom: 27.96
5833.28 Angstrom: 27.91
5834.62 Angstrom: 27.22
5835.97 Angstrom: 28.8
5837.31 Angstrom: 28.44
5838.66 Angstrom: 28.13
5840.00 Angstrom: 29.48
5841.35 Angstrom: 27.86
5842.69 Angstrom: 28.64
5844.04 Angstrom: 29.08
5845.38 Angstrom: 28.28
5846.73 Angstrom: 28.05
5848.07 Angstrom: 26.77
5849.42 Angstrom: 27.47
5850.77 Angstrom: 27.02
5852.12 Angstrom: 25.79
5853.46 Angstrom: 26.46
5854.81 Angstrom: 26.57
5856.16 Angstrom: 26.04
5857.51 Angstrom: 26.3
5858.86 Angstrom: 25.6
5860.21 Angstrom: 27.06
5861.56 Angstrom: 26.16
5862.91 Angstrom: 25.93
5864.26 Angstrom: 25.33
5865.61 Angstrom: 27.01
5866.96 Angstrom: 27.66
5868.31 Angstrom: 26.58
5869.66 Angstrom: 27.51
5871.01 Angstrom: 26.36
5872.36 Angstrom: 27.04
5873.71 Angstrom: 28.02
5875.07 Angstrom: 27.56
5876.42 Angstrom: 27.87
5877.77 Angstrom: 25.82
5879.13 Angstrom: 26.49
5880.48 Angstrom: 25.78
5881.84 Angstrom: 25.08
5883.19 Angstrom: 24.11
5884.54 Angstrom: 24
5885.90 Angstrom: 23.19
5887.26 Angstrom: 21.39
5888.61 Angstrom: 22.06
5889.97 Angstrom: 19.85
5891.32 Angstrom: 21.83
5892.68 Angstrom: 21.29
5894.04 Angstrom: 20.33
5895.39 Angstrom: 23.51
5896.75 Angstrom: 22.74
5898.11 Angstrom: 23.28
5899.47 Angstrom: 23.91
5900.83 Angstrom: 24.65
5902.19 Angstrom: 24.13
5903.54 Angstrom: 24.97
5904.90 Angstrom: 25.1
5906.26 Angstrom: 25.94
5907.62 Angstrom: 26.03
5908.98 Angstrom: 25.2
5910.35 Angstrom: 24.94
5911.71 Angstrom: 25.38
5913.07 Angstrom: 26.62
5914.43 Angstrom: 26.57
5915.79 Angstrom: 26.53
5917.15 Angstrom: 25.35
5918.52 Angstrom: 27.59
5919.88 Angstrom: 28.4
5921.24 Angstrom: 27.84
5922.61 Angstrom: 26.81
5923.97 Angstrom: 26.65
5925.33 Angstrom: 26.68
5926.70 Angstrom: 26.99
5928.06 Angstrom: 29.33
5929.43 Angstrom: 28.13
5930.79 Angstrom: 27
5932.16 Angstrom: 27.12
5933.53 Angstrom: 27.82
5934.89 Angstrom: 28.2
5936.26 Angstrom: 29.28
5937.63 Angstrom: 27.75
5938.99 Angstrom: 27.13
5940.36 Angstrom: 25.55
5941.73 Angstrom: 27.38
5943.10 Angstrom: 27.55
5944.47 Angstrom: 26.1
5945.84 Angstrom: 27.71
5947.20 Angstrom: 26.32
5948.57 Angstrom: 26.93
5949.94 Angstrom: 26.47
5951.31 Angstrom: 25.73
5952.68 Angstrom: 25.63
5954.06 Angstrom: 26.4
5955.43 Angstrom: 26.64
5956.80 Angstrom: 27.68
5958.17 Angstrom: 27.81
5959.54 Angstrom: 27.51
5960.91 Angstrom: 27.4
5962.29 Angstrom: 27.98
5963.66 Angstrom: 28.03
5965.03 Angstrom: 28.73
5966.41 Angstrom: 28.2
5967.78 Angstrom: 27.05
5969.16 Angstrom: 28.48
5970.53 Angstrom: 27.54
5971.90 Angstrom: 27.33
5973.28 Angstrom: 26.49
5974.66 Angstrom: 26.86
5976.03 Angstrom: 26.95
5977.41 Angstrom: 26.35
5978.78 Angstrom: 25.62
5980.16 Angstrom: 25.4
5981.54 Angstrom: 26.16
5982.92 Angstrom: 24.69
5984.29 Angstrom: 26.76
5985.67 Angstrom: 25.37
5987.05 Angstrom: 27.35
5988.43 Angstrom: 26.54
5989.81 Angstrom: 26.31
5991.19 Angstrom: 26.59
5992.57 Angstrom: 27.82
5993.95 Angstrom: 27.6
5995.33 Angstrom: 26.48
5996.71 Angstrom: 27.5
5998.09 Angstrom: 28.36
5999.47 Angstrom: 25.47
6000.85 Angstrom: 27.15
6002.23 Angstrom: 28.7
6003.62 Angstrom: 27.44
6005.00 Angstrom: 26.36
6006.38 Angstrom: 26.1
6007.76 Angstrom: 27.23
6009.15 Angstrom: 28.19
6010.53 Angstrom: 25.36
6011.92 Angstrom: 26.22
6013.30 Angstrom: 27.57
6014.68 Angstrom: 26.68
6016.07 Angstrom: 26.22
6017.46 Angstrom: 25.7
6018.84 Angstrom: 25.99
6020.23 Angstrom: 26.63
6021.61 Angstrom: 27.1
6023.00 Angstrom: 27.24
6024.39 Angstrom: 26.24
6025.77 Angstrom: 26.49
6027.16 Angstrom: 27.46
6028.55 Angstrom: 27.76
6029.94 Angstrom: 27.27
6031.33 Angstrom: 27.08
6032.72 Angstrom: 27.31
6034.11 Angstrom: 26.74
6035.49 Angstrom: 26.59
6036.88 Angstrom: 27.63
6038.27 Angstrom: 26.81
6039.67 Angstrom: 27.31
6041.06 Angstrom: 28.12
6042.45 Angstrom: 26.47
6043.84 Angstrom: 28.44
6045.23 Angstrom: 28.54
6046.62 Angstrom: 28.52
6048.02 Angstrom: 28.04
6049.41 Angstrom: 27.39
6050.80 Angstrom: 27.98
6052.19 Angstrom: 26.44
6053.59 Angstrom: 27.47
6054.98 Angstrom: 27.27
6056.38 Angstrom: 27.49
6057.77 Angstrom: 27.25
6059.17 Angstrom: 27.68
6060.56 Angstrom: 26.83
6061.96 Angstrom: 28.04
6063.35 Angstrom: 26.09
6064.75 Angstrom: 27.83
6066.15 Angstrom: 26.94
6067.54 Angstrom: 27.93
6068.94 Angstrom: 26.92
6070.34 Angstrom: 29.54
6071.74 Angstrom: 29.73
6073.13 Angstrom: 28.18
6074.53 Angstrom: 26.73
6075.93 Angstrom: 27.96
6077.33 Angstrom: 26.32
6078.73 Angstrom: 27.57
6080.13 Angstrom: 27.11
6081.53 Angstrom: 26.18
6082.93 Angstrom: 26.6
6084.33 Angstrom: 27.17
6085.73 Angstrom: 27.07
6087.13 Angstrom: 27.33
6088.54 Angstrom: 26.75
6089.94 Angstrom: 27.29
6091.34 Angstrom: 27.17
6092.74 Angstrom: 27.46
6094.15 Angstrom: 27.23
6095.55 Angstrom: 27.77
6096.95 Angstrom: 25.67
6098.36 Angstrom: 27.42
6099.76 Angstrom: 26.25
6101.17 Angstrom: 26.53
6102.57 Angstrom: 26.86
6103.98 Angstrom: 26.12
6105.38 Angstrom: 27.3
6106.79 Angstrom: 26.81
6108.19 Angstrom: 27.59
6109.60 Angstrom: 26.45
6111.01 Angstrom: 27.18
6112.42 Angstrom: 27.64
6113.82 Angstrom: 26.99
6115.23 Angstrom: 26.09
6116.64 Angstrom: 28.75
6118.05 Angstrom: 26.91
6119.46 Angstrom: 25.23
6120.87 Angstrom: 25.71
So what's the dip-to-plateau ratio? 0.92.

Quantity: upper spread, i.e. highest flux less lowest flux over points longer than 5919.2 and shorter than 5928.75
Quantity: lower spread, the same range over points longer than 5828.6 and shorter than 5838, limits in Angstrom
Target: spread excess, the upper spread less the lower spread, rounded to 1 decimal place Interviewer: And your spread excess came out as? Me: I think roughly 1.1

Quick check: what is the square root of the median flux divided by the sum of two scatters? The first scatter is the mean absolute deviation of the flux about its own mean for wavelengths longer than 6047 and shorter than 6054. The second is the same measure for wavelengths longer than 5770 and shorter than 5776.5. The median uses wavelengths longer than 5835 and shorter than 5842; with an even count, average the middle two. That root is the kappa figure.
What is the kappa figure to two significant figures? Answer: 5.6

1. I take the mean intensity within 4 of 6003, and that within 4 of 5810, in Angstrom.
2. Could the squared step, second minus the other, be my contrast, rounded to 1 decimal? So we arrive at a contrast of 0.4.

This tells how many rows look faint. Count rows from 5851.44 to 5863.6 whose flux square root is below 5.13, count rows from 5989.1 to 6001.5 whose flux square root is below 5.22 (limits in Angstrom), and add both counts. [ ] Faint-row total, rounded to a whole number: 11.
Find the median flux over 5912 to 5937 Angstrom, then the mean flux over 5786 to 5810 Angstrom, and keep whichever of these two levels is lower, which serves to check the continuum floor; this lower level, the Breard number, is 27.1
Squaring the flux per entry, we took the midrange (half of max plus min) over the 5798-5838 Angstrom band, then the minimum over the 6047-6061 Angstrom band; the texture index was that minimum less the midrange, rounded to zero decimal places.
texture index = -37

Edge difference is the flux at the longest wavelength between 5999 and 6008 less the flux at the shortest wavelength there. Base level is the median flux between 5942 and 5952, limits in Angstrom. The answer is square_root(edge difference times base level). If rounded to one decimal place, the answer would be 6.8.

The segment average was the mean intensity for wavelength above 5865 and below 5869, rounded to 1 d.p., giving 27.1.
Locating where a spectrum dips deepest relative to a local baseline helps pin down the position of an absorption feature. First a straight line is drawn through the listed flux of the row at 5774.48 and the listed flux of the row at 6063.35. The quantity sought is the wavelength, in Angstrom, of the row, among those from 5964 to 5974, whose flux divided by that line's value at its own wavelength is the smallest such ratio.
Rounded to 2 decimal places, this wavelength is 5973.28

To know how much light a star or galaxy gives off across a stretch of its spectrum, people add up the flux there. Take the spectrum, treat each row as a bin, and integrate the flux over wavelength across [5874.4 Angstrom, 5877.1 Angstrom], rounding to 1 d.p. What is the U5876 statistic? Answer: 75.0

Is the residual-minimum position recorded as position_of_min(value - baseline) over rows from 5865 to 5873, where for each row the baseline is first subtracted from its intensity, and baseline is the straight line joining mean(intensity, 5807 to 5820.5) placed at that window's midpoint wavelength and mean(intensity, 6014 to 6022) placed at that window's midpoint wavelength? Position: 5871.01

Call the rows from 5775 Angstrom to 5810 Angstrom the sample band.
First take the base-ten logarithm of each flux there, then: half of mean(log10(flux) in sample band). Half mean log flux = 0.715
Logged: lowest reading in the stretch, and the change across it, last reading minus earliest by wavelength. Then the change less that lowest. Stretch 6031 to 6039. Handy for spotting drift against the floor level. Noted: -26.9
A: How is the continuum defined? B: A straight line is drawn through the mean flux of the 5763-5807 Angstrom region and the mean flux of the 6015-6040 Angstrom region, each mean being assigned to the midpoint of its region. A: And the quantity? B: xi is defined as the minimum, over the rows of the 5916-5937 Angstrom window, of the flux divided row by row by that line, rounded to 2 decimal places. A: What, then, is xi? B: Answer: 0.94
